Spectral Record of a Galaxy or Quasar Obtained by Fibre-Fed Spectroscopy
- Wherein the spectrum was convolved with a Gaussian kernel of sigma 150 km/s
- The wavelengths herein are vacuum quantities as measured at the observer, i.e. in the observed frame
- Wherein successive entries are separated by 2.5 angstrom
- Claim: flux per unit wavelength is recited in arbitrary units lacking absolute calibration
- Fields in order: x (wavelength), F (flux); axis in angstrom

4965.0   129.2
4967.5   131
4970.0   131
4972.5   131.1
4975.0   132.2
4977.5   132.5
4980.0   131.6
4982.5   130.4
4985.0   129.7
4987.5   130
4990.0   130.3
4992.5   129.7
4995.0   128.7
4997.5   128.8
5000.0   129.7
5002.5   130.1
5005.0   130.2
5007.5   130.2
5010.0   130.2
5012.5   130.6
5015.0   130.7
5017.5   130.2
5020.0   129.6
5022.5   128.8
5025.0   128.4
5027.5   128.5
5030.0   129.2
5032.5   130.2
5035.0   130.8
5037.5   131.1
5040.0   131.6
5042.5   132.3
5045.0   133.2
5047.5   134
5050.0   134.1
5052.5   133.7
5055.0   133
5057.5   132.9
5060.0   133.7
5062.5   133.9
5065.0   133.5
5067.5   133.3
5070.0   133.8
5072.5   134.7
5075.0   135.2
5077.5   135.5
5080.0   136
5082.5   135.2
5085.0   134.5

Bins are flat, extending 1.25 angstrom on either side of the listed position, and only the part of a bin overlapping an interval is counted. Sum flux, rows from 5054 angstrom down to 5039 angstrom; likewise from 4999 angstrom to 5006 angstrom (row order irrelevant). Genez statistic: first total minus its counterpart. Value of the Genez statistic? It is 409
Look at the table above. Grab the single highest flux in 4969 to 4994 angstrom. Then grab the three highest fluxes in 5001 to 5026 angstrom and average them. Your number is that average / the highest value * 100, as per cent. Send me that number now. 98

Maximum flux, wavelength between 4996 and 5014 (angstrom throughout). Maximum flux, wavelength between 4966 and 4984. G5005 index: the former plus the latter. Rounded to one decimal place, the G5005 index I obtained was 263.1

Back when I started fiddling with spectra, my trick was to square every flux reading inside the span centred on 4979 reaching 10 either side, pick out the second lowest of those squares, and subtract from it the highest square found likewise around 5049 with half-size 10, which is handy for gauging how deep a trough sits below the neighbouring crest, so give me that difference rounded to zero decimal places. -1083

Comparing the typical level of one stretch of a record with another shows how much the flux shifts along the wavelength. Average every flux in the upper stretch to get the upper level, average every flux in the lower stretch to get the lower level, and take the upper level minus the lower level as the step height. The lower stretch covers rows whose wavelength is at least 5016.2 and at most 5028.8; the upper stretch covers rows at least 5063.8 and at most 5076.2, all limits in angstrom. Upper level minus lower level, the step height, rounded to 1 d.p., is 5.0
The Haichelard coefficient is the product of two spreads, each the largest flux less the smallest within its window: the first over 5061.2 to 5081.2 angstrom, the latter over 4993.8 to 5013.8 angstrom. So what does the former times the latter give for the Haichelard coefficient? 5.1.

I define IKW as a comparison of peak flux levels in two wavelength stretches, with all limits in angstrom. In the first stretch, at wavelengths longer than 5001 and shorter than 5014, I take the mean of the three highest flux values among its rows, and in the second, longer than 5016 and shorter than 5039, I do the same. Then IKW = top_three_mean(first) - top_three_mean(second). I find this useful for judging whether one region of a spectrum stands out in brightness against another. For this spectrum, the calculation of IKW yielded 0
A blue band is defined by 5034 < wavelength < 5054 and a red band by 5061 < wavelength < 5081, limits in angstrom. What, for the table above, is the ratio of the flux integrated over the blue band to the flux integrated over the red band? 0.99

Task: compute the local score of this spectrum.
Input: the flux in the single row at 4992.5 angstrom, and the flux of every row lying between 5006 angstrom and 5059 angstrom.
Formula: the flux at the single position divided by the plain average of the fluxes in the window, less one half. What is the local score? 0.489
